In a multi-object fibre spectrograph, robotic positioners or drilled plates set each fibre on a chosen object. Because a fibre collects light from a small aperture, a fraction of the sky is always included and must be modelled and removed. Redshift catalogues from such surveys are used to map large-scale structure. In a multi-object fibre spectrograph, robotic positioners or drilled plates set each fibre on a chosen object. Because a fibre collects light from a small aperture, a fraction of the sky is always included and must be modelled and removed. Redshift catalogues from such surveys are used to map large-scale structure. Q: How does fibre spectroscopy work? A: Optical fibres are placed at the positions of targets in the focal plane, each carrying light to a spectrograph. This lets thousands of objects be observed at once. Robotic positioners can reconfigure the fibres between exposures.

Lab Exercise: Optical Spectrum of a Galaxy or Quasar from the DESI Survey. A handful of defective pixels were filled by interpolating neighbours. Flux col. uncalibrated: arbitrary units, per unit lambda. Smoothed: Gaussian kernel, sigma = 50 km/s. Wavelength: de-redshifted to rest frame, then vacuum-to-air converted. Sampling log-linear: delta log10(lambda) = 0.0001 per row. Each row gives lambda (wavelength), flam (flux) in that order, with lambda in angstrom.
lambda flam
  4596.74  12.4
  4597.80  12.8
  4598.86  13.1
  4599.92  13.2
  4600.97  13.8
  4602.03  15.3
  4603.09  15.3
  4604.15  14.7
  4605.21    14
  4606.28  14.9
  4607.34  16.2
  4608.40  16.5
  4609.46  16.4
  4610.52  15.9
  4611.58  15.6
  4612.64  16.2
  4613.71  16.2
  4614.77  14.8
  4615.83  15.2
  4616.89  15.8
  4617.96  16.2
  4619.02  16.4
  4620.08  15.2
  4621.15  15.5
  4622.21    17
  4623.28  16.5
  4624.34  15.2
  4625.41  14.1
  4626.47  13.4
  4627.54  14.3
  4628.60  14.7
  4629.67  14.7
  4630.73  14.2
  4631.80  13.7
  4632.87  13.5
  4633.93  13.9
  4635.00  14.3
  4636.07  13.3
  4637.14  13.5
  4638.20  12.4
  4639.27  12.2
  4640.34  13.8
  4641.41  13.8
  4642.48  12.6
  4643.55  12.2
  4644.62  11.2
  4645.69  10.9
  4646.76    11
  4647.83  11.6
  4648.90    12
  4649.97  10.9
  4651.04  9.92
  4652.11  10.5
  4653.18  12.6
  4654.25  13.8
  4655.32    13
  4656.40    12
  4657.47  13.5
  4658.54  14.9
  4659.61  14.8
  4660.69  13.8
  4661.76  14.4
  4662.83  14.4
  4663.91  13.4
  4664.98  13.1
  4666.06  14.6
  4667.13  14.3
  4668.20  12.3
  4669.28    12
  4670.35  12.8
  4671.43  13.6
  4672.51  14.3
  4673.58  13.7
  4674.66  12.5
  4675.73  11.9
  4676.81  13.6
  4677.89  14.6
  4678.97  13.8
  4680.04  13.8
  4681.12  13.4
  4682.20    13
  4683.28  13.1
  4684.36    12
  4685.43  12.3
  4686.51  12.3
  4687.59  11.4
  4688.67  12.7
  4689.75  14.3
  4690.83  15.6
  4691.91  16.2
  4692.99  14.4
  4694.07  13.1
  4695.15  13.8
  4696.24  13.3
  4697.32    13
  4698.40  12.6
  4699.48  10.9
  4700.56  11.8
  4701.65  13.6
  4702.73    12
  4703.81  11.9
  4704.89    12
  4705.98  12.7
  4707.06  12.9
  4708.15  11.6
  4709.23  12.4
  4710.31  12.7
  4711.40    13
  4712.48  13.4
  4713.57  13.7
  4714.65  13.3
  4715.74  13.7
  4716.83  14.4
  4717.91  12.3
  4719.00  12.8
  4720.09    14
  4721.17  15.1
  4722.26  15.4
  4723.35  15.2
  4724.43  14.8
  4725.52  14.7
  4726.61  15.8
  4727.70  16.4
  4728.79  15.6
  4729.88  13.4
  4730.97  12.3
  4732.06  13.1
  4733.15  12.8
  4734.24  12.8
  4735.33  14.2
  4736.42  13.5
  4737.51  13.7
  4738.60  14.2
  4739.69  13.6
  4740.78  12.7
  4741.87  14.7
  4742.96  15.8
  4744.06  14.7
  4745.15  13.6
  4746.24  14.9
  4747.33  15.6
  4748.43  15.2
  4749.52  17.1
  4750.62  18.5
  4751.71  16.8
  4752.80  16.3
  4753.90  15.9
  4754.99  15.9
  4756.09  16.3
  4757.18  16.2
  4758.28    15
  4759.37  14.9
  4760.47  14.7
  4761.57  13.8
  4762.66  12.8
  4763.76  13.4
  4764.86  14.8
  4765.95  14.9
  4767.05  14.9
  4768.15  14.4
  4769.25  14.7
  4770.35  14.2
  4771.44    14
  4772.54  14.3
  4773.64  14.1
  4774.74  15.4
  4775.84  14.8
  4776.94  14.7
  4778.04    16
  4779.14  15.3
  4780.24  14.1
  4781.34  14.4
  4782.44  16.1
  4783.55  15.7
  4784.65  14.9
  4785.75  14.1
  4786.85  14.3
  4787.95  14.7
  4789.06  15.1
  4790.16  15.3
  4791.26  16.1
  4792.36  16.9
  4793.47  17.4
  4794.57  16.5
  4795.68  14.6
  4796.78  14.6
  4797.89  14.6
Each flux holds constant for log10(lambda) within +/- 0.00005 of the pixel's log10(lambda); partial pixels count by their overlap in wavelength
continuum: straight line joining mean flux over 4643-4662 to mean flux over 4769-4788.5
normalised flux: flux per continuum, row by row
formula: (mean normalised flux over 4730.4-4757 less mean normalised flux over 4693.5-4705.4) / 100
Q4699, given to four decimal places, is 0.0010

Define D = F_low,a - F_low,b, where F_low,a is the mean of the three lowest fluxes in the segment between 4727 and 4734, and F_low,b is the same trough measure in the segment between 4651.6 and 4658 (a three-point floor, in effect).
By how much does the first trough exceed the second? 1.0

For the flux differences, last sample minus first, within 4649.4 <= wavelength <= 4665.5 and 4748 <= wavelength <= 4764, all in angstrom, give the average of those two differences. 0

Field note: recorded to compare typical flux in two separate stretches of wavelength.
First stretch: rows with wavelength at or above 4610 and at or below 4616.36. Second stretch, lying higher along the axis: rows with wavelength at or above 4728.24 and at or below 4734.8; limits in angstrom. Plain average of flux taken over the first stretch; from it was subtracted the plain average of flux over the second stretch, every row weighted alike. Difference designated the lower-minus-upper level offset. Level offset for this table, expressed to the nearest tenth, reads 2.3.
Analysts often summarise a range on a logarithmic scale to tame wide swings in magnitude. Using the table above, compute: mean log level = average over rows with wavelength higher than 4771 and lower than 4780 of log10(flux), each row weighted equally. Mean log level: 1.17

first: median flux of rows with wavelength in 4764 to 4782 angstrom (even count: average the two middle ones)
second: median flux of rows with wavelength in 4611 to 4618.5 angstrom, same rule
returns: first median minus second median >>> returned -1.1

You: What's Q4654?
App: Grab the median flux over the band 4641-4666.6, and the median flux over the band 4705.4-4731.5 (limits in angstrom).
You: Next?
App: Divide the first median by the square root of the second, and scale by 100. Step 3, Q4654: 348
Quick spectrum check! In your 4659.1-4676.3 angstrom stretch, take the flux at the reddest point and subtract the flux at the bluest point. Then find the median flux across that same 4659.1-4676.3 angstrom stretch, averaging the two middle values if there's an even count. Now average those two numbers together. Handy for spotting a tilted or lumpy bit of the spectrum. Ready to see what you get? 5.4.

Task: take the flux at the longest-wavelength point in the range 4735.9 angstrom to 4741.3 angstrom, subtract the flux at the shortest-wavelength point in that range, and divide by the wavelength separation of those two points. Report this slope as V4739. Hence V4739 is -0.18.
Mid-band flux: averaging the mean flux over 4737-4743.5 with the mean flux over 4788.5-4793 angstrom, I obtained 15.0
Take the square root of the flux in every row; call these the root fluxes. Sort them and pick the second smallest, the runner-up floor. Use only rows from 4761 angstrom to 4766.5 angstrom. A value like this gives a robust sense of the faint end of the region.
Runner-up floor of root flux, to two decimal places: 3.66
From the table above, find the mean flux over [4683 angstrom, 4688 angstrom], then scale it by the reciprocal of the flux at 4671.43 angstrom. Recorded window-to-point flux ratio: 0.90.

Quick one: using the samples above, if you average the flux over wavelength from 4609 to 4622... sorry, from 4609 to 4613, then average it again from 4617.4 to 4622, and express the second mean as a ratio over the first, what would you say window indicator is 0.99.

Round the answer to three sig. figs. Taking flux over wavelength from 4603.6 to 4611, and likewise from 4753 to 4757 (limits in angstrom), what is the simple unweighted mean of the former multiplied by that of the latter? 249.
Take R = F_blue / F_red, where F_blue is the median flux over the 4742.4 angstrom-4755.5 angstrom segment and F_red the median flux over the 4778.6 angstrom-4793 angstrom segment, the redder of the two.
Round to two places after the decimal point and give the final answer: 1.05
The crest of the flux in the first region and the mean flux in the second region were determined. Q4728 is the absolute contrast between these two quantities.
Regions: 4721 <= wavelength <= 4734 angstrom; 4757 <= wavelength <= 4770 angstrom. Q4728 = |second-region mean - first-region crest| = 1.9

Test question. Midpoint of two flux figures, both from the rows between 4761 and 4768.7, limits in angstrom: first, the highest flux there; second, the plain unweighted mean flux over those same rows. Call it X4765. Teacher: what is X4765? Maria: 14.5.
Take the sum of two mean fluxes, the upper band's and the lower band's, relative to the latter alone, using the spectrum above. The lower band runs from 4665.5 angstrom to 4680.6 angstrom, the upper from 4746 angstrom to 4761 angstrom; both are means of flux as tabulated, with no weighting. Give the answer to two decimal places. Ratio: 2.19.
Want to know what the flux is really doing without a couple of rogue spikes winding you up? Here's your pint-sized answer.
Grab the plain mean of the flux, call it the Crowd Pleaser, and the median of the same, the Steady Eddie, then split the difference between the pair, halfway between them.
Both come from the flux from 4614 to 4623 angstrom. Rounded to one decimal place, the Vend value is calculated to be 15.7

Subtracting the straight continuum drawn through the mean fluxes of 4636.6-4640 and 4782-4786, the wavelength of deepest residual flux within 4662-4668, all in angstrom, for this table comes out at 4664.98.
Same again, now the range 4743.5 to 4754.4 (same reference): 4745.15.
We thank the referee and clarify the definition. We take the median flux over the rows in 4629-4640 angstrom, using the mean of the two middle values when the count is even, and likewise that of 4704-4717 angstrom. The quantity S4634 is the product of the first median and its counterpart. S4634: 176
